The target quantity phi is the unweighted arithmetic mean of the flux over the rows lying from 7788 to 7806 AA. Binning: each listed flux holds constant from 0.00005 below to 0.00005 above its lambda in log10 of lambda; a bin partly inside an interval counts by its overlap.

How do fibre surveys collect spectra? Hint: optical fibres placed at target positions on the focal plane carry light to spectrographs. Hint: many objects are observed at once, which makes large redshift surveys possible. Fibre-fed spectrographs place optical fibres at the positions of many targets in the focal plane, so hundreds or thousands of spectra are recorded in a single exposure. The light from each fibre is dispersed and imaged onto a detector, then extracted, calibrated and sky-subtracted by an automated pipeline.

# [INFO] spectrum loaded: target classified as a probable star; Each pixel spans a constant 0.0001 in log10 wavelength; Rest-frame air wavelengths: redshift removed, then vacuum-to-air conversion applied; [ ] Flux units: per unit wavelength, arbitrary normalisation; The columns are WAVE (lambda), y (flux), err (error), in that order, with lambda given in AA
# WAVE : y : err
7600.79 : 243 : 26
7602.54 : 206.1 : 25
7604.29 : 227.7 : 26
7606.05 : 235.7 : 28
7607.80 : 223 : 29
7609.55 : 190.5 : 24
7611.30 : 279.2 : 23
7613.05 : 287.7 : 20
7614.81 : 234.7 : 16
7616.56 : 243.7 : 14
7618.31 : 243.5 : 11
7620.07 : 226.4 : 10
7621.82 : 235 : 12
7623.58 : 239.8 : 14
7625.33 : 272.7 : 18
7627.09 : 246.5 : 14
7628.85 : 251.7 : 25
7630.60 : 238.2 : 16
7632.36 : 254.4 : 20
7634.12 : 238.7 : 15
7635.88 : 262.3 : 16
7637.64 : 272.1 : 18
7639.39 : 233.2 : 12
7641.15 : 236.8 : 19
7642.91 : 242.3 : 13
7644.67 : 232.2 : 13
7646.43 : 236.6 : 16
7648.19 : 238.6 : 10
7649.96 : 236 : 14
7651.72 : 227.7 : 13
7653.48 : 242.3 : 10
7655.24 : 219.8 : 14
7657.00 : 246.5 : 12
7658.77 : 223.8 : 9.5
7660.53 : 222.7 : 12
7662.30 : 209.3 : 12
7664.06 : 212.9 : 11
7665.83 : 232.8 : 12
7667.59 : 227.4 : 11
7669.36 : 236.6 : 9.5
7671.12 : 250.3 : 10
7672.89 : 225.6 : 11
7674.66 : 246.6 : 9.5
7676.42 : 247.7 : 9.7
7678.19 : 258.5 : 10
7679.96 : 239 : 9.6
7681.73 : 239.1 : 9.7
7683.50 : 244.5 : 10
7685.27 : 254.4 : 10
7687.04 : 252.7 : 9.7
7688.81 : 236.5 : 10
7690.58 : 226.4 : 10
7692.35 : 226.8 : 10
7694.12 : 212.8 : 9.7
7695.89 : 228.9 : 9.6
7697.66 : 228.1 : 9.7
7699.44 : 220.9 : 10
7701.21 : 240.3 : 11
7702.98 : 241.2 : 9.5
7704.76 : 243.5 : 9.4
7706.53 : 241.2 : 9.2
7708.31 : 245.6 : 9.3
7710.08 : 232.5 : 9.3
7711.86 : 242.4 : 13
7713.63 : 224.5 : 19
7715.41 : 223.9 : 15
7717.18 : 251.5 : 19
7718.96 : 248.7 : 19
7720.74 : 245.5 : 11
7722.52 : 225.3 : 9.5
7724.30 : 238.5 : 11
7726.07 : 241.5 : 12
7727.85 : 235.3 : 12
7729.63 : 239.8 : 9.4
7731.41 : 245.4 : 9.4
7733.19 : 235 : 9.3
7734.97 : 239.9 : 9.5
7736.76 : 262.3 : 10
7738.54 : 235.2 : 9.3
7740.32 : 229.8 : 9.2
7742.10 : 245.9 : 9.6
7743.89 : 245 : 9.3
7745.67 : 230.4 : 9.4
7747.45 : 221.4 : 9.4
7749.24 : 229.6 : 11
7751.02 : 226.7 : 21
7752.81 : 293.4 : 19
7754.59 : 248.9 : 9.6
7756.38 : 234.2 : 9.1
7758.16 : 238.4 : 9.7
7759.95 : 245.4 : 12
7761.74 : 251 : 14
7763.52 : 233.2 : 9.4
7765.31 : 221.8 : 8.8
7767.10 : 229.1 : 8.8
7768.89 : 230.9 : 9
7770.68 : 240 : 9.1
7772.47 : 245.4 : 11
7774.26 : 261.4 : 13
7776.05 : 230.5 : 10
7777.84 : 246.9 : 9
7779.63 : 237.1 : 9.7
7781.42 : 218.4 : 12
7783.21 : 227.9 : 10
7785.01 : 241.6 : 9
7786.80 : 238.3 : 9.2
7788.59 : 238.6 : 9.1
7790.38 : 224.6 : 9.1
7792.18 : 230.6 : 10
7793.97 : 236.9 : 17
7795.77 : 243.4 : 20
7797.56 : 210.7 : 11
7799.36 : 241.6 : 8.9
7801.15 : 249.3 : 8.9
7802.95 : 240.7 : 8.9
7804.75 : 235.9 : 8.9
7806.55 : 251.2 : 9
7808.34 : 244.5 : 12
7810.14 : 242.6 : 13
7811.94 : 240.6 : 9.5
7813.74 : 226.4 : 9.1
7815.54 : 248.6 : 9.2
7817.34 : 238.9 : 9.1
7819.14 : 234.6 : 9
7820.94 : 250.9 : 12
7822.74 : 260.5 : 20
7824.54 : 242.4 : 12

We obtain 235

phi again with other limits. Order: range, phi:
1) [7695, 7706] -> 234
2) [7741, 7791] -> 238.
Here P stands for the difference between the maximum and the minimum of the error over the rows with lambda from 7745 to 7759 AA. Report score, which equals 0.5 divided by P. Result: 0.04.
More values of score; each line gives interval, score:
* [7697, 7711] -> 0.28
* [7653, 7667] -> 0.11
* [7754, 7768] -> 0.10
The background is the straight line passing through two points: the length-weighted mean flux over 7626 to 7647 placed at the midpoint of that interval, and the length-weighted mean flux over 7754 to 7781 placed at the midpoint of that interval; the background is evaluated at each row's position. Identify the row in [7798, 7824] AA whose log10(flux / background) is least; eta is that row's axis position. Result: 7813.74 AA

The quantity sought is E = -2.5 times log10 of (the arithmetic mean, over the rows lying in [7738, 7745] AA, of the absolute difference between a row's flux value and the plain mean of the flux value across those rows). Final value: -2.0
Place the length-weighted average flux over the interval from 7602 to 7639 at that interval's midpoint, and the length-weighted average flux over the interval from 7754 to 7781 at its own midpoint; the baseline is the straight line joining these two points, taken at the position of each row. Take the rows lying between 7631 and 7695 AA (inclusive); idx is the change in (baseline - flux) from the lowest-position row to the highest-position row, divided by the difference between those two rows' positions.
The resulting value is 0.6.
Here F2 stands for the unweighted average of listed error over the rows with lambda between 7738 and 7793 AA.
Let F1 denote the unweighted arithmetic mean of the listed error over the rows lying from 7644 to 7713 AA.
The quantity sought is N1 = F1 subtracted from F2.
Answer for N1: -0.1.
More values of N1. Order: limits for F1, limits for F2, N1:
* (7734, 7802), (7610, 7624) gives 4.1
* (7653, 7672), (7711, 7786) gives 0.2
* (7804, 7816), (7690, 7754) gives 1.3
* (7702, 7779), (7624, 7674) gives 2.5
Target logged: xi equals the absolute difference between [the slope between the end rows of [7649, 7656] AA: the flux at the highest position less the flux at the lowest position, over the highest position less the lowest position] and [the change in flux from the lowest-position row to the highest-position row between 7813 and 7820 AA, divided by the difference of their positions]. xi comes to 5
